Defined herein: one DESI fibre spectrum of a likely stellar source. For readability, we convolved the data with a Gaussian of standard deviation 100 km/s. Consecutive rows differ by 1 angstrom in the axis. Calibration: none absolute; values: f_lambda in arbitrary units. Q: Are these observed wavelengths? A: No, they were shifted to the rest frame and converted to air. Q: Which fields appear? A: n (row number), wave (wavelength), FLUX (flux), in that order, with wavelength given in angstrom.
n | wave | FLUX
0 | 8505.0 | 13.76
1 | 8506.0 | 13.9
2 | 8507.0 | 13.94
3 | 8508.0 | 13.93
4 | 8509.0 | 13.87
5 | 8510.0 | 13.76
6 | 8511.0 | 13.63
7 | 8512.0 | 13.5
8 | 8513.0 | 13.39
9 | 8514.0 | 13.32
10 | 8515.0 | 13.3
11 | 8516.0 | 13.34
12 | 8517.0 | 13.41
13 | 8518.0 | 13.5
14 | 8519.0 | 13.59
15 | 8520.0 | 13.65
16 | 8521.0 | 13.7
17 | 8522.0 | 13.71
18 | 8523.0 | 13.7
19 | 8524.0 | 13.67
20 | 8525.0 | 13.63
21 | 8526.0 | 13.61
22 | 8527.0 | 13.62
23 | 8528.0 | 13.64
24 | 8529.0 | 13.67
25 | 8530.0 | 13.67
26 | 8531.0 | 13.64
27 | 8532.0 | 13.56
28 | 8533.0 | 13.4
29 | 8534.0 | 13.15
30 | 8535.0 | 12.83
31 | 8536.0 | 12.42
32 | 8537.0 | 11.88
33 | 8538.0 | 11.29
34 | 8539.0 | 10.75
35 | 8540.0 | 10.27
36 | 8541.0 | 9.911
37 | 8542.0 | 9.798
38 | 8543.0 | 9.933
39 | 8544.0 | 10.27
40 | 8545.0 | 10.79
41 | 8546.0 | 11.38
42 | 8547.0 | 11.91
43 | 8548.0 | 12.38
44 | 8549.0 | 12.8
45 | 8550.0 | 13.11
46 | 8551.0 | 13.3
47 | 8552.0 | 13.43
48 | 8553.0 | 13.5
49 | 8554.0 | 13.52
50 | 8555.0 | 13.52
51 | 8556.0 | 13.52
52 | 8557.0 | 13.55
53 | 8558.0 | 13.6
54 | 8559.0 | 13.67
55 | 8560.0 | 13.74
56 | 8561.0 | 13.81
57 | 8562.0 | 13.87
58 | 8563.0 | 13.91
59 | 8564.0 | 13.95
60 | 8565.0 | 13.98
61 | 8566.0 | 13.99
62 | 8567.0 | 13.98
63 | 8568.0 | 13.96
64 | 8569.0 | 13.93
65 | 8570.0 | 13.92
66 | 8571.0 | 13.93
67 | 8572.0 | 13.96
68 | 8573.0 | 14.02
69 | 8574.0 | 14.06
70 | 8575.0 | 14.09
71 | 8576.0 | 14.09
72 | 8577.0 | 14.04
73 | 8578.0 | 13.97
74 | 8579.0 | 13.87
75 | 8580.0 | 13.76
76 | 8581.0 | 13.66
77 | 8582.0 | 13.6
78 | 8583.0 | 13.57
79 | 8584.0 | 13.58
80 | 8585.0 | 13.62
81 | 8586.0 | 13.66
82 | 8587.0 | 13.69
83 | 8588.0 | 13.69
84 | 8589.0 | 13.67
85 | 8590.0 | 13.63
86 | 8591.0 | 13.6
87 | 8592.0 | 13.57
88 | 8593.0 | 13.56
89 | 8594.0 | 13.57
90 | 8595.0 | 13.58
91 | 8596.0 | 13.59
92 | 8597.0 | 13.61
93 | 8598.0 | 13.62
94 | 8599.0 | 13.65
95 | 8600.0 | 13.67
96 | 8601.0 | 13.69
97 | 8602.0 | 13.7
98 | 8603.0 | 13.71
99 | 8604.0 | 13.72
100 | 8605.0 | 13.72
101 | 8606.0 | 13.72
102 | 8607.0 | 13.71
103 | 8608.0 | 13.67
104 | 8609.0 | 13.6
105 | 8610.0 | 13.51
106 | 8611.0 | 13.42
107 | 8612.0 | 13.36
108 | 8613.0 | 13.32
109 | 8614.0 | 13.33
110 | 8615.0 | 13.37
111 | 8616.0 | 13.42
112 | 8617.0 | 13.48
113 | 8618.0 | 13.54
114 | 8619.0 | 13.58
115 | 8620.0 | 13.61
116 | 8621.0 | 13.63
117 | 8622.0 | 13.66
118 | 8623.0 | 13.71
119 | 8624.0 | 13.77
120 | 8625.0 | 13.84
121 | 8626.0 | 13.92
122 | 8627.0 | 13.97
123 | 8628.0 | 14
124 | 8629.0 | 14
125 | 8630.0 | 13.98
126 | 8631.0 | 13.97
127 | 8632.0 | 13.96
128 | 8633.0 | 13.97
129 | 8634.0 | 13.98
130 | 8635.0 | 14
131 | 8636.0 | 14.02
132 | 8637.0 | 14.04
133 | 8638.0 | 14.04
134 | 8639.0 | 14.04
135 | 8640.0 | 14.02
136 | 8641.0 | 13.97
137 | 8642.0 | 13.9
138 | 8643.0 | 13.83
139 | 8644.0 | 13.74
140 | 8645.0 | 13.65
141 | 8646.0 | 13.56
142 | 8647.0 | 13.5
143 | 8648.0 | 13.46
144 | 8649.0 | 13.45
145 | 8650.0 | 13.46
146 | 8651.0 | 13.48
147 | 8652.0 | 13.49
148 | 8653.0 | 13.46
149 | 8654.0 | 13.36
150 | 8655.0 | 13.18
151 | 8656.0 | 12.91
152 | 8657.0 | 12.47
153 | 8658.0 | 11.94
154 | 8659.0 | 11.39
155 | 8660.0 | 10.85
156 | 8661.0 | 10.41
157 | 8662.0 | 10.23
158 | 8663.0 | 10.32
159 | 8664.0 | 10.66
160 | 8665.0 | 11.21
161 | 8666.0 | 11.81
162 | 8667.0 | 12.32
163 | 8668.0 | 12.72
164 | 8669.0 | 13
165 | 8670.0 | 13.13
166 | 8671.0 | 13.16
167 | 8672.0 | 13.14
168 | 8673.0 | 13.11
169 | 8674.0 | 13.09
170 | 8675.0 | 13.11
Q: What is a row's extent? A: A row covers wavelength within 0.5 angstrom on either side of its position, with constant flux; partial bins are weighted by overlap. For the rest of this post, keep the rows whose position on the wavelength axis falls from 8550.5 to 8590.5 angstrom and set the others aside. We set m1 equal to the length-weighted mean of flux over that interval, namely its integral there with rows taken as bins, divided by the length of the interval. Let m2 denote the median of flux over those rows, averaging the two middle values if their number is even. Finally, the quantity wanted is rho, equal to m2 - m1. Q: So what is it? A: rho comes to -0.020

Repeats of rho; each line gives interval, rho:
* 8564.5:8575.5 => -0.004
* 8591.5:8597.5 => -0.005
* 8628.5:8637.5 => -0.011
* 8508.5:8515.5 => -0.039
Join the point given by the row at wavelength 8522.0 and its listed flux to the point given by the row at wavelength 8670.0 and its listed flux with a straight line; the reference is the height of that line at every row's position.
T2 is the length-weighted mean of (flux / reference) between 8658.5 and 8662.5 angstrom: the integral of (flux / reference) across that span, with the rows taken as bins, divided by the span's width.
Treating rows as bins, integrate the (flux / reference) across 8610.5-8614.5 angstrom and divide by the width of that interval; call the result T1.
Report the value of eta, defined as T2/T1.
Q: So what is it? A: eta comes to 0.81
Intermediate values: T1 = 1.00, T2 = 0.814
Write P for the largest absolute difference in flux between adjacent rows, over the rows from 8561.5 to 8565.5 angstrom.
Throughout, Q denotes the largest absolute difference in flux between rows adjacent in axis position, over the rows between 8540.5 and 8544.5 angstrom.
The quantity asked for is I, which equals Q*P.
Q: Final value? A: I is 0.013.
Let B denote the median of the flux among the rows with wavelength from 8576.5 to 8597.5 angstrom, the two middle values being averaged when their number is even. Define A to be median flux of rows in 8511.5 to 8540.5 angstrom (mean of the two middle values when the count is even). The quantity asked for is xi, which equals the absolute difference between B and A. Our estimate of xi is 0.12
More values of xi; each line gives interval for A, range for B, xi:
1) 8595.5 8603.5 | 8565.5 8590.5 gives 0.26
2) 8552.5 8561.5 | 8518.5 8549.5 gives 0.40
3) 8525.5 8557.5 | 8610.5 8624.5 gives 0.38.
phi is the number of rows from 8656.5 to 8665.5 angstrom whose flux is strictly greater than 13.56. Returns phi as 0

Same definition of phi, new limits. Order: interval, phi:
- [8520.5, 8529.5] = 9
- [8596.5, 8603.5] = 7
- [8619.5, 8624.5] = 5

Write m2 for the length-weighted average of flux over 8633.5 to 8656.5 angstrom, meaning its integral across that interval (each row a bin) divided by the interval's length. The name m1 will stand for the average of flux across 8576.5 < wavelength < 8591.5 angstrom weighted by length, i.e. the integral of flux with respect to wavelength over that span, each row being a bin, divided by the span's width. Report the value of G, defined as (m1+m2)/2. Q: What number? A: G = 13.7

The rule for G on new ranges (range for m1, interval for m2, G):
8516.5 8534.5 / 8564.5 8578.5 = 13.8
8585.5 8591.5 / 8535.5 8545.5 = 12.2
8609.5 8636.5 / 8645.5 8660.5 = 13.3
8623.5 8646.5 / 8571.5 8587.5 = 13.9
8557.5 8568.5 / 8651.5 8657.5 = 13.5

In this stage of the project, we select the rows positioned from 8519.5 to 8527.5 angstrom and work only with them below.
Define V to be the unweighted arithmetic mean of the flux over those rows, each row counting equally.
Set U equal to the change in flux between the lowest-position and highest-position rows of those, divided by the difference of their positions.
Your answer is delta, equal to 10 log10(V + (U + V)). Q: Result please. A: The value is 14.4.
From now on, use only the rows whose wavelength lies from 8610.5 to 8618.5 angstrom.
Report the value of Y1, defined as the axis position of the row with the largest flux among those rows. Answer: 8618.0 angstrom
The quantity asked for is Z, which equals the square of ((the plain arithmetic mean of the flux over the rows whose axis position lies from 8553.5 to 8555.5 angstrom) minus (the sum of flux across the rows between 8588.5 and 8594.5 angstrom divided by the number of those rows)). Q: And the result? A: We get 0.01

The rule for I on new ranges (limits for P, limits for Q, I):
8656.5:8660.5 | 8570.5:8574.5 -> 0.033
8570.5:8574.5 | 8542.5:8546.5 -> 0.035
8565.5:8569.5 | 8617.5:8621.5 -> 0.001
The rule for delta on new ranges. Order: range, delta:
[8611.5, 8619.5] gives 14.3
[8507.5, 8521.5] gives 14.3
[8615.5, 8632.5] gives 14.4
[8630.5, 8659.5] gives 14.3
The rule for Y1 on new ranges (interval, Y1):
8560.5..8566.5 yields 8566.0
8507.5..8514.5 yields 8508.0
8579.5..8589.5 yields 8580.0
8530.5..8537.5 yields 8531.0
